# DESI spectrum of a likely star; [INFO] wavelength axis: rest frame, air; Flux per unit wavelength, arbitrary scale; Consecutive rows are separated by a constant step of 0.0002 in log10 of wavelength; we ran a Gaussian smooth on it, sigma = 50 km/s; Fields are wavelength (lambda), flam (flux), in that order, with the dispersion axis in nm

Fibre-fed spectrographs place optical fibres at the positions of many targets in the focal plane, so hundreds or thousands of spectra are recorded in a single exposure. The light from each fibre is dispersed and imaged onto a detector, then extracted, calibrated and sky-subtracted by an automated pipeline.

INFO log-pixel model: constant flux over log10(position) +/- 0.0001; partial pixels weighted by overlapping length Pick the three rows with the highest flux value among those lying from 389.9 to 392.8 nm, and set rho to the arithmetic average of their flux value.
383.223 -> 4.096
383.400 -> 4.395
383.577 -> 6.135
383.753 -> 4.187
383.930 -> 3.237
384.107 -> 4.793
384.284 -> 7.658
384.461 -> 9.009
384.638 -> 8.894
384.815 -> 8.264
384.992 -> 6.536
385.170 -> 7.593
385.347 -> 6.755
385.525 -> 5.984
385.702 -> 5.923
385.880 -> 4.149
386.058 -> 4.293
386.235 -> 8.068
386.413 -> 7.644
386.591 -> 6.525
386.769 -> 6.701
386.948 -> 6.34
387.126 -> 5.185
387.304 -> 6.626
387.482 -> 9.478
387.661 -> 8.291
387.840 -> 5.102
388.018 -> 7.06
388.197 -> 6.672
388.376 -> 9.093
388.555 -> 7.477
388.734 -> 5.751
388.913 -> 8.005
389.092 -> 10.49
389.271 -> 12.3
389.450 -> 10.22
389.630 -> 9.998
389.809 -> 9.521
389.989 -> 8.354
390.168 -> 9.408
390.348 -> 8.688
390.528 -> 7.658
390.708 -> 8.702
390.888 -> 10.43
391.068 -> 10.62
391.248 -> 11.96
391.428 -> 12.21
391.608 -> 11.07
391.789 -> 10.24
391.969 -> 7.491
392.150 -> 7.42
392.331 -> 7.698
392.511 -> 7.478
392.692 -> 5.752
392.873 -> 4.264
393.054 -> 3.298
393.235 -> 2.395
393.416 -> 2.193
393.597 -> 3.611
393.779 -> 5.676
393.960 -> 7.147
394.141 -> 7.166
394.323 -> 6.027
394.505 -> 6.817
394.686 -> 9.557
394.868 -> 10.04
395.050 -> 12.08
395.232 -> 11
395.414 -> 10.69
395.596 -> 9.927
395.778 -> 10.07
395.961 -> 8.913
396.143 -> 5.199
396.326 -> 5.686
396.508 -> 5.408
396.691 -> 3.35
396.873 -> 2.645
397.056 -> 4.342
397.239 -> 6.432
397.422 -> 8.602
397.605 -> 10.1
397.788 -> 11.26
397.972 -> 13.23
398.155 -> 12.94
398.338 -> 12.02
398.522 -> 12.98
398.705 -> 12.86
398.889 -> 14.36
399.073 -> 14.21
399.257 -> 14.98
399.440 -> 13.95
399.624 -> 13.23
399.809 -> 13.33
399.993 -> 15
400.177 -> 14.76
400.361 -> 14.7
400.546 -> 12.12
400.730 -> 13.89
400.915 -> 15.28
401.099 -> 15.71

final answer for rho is 12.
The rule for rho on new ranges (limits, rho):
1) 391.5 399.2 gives 14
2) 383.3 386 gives 9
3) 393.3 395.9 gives 11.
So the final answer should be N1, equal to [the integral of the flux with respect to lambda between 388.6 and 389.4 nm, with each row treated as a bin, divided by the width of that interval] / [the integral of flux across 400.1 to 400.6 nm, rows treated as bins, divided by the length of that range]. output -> 0.7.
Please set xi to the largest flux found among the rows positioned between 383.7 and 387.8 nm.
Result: 9.478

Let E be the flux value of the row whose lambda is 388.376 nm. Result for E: 9.093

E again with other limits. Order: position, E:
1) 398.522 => 12.98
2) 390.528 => 7.658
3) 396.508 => 5.408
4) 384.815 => 8.264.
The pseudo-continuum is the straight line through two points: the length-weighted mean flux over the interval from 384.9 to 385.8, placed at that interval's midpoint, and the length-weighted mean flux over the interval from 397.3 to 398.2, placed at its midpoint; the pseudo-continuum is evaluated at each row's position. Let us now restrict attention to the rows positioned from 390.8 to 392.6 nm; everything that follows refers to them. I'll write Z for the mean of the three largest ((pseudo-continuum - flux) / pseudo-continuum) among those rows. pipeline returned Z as 0.2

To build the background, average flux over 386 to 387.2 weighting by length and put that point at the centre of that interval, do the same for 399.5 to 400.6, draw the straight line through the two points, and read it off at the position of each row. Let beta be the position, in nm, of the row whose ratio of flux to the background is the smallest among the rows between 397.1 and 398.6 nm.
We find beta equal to 397.239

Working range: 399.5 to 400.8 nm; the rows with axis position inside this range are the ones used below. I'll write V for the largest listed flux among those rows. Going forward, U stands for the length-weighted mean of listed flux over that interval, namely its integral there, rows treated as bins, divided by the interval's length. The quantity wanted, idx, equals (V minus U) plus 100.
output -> 101.1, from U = 13.9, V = 15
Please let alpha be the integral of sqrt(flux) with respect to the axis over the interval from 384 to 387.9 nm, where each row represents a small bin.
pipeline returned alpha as 10.1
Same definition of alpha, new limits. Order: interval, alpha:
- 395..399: 11.9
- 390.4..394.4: 10.6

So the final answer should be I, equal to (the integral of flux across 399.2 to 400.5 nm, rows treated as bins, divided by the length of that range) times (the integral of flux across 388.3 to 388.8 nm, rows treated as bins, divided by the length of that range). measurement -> 106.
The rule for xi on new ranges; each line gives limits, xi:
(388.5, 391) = 12.3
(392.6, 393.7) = 5.752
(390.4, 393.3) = 12.21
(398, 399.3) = 14.98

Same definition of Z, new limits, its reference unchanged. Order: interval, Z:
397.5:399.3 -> 0.0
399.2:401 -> -0.1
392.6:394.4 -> 0.7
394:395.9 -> 0.3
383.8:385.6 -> 0.3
